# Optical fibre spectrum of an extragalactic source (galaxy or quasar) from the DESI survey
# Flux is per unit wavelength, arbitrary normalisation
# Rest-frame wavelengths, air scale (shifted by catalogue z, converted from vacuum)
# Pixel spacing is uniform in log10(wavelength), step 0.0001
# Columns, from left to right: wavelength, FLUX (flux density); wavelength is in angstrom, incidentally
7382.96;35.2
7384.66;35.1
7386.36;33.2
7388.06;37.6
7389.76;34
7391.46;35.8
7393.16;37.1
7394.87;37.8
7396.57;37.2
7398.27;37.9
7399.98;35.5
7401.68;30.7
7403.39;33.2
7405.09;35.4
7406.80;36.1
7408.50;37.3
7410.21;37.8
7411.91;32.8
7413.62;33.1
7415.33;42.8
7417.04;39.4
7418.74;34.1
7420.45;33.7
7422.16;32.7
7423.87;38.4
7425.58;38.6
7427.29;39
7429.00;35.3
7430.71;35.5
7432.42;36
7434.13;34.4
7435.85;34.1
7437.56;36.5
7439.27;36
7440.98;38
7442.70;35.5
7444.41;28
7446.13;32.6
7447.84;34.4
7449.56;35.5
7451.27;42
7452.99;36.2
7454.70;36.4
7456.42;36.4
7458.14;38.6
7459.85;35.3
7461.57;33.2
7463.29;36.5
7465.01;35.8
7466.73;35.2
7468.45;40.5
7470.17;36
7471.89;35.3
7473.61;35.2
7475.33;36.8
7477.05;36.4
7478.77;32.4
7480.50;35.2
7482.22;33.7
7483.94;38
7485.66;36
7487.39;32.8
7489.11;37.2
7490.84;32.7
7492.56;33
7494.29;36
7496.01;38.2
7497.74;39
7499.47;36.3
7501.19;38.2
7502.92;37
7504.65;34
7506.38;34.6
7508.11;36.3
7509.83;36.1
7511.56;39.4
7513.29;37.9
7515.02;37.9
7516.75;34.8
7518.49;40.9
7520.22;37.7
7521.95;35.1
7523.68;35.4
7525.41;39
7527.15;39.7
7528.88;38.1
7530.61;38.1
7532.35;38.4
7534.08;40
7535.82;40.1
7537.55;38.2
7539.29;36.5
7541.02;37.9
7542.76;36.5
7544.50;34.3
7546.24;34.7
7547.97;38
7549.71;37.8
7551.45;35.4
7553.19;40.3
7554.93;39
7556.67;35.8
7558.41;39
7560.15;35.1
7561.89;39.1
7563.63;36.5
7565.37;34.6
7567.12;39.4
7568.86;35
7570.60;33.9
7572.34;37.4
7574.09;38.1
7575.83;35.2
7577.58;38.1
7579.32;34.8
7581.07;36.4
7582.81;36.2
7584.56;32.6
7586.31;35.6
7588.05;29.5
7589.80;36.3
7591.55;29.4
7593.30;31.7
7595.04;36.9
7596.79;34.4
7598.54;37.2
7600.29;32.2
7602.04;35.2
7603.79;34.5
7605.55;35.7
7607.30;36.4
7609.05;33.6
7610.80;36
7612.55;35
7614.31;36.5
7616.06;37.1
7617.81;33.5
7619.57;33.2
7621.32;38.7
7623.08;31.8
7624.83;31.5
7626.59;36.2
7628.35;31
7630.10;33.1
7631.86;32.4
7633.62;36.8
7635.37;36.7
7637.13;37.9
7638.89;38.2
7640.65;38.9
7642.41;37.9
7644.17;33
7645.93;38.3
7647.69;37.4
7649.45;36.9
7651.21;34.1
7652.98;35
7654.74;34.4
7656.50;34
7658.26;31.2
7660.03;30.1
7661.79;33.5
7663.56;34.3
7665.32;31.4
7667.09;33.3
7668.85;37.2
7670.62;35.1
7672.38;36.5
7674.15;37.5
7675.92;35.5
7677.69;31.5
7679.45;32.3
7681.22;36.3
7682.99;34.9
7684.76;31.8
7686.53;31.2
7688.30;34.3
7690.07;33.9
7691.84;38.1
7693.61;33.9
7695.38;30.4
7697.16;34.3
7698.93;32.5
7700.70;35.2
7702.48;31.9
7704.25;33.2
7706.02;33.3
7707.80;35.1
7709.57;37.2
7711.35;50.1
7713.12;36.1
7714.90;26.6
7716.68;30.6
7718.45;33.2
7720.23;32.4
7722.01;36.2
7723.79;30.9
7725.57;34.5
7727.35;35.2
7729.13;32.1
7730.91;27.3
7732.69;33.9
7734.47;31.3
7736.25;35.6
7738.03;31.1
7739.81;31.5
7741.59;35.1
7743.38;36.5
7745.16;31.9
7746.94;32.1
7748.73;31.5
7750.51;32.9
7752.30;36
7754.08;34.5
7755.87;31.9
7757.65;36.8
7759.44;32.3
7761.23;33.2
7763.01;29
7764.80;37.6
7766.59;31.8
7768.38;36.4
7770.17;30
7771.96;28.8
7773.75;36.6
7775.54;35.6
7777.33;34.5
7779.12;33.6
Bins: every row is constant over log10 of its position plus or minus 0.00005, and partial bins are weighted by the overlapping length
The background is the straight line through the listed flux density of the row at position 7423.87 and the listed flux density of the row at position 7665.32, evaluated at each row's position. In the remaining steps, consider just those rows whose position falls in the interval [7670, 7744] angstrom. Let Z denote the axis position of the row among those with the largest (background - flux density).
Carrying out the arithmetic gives 7714.90 angstrom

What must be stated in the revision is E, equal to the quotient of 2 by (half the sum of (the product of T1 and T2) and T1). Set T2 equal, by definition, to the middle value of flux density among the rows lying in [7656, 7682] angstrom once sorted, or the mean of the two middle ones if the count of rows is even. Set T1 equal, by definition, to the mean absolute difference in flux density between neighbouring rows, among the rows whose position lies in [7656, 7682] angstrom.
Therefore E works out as 0.050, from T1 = 2.3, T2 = 34.0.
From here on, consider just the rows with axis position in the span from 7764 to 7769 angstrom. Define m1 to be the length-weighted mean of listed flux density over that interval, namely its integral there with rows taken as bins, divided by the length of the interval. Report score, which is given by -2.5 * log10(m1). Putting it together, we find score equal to -3.86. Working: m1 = 35.1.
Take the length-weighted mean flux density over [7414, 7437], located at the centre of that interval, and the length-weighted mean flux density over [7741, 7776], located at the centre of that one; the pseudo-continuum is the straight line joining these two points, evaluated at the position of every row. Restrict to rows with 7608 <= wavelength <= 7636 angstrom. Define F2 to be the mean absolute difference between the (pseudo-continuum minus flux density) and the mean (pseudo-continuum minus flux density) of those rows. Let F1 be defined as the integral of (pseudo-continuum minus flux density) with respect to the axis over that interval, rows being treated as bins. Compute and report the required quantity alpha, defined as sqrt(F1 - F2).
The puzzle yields 1.0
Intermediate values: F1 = 3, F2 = 2.05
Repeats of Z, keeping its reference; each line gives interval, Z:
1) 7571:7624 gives 7588.05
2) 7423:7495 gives 7444.41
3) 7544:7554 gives 7544.50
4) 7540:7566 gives 7544.50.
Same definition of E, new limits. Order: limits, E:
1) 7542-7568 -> 0.039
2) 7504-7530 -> 0.051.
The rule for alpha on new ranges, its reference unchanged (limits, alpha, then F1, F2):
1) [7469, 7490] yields 2.8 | 9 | 1.32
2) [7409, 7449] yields 5.3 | 30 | 2.29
